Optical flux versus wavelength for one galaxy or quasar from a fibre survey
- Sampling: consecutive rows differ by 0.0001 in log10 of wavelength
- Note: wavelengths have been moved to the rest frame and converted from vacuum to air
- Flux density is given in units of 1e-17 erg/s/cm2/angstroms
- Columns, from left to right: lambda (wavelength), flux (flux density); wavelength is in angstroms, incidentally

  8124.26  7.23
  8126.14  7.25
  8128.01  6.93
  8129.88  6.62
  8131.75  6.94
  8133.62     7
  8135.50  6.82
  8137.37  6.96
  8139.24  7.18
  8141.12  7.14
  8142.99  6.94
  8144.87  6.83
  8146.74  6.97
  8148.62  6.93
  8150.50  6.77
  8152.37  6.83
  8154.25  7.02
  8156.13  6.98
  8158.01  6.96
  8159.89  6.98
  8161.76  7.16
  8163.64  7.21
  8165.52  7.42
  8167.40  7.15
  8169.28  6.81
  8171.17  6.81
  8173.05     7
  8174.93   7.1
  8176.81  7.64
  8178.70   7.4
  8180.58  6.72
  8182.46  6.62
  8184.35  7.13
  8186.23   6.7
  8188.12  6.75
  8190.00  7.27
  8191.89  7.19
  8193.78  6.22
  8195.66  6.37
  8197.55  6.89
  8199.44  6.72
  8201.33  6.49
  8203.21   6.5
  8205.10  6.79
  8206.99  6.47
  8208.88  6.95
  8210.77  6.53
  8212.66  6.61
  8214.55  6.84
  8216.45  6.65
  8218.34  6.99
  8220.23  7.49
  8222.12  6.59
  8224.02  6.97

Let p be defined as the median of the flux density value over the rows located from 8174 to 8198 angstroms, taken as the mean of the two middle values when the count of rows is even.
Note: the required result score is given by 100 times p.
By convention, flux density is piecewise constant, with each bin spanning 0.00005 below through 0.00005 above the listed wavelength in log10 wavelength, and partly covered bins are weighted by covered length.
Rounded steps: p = 6.89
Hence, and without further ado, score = 689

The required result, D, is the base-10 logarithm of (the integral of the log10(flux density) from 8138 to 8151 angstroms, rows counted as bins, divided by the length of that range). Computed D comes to -0.0741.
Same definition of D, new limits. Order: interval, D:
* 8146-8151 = -0.0771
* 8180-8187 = -0.0796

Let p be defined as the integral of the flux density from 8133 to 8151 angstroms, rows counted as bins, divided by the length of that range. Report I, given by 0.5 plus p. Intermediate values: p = 6.95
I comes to 7.45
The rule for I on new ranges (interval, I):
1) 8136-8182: 7.53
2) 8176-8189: 7.49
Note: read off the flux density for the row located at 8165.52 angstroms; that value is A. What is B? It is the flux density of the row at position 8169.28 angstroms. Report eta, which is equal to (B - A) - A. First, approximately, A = 7.42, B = 6.81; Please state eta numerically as -8.0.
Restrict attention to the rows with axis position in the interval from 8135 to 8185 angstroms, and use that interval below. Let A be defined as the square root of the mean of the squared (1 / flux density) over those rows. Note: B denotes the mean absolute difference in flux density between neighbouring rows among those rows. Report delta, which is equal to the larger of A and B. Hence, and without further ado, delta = 0.18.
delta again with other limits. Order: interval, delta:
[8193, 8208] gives 0.24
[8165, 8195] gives 0.33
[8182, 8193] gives 0.32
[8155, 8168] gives 0.14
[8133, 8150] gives 0.14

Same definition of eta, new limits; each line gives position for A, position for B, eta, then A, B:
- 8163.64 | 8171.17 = -7.6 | 7.21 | 6.81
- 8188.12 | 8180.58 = -6.8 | 6.75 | 6.72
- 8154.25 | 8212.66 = -7.4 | 7.02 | 6.61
